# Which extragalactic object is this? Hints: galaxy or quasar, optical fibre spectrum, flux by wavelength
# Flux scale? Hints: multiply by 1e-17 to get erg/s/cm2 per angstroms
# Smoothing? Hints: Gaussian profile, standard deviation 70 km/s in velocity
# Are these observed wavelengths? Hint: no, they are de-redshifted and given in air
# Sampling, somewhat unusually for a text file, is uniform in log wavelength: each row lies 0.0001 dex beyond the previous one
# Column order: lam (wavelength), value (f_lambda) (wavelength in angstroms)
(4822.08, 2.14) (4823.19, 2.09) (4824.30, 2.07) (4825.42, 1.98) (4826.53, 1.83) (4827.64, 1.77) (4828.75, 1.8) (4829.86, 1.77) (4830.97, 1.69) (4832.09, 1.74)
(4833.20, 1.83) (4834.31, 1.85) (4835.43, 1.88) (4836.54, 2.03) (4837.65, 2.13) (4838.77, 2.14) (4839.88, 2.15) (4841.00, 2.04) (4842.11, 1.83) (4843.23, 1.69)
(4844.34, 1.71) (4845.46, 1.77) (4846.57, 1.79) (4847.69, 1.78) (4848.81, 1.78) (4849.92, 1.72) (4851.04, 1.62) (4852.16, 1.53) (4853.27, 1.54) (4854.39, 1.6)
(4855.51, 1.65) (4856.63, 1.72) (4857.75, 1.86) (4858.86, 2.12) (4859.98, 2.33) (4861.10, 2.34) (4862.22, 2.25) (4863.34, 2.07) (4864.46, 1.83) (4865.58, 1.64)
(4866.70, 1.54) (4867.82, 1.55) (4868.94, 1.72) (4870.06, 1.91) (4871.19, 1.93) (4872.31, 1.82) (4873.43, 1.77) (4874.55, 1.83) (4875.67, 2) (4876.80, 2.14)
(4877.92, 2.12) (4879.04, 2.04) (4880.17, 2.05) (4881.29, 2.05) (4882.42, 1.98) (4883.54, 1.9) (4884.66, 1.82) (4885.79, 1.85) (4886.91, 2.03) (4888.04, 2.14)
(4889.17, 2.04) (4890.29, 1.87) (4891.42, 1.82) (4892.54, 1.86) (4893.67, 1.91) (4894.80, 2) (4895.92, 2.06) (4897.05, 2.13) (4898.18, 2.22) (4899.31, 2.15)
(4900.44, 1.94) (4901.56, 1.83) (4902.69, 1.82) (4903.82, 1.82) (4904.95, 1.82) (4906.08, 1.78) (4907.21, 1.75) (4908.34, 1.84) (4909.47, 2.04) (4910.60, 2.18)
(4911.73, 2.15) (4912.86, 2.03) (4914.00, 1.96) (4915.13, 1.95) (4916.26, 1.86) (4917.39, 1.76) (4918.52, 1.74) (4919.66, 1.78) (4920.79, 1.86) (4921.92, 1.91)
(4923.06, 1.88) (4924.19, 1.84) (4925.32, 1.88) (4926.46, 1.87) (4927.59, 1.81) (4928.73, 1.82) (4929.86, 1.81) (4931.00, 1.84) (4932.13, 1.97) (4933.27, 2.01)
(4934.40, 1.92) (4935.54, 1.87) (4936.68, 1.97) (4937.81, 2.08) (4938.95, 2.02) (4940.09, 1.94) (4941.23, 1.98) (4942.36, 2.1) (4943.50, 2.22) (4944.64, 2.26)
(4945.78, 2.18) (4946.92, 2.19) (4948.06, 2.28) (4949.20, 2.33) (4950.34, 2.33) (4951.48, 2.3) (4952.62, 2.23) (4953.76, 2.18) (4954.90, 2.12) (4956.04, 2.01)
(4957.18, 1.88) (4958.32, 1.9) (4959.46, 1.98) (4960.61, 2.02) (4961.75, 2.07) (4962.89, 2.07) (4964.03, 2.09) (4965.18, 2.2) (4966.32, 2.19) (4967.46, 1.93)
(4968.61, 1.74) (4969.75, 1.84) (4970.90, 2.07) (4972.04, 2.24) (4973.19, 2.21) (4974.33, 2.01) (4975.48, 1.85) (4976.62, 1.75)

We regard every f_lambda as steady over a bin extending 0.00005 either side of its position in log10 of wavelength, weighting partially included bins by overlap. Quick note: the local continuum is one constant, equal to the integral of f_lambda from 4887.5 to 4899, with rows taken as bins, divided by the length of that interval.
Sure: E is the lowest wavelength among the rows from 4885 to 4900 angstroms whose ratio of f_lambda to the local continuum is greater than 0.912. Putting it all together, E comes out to 4885.79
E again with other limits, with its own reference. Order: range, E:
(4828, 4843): 4834.31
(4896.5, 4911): 4897.05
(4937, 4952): 4937.81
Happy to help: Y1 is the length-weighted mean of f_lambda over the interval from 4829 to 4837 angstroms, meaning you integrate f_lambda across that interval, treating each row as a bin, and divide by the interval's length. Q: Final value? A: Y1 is 1.82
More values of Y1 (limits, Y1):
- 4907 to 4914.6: 2.00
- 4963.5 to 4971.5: 2.01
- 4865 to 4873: 1.73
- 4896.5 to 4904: 2.00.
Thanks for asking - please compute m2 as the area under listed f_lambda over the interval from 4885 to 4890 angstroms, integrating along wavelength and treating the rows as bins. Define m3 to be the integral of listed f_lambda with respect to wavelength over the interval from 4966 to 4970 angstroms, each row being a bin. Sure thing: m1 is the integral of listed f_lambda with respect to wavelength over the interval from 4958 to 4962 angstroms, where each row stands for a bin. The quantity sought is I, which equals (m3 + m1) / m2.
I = 1.6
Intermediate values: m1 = 7.96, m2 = 10.0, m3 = 7.7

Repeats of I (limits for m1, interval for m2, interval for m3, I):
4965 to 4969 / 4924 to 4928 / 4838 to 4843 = 2.4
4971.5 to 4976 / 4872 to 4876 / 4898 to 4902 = 2.4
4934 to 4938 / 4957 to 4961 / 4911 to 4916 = 2.3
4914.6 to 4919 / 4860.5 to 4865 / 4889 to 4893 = 1.6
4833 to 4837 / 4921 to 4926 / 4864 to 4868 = 1.5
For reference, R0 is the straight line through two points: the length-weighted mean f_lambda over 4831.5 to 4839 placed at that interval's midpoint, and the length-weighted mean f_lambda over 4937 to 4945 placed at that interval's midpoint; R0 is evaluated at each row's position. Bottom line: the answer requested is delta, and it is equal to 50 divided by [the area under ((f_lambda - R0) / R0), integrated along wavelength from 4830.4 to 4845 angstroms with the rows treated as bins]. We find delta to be -188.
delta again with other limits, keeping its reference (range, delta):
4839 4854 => -37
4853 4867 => -102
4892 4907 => -89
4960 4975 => -110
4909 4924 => -59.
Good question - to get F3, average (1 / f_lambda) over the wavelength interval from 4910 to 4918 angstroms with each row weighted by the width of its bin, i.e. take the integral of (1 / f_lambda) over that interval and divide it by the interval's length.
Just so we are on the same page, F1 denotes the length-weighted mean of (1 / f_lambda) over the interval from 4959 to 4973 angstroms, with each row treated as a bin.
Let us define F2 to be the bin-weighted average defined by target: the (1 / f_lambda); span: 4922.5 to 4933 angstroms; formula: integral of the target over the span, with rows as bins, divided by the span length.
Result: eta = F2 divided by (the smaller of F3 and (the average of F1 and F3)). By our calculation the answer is 1.08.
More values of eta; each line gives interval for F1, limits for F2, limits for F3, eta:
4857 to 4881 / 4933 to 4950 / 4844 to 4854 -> 0.86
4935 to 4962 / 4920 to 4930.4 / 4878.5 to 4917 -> 1.09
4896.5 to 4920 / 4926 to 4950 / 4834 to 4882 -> 0.94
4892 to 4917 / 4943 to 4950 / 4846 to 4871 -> 0.83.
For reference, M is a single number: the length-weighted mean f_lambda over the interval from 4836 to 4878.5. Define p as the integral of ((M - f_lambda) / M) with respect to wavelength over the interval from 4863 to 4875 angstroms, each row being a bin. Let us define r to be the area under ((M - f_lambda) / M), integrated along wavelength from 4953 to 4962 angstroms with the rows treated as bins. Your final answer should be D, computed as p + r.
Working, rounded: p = 0.6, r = -0.7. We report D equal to -0.2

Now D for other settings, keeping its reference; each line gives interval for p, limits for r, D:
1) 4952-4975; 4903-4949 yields -4.3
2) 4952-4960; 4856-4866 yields -1.6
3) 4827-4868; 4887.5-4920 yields -0.7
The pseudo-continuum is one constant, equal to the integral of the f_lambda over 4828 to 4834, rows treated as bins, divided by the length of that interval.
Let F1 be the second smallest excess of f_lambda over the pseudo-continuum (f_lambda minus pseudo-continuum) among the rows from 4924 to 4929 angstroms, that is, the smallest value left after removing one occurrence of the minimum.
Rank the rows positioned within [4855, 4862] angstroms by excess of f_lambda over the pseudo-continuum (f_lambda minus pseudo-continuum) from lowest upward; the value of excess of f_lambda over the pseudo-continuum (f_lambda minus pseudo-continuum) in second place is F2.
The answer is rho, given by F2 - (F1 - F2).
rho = -0.15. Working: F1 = 0.049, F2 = -0.05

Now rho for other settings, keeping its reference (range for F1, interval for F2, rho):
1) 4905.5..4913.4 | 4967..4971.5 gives 0.13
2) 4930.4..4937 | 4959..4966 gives 0.40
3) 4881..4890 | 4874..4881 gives 0.38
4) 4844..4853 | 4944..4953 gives 0.99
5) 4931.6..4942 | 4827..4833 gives -0.21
